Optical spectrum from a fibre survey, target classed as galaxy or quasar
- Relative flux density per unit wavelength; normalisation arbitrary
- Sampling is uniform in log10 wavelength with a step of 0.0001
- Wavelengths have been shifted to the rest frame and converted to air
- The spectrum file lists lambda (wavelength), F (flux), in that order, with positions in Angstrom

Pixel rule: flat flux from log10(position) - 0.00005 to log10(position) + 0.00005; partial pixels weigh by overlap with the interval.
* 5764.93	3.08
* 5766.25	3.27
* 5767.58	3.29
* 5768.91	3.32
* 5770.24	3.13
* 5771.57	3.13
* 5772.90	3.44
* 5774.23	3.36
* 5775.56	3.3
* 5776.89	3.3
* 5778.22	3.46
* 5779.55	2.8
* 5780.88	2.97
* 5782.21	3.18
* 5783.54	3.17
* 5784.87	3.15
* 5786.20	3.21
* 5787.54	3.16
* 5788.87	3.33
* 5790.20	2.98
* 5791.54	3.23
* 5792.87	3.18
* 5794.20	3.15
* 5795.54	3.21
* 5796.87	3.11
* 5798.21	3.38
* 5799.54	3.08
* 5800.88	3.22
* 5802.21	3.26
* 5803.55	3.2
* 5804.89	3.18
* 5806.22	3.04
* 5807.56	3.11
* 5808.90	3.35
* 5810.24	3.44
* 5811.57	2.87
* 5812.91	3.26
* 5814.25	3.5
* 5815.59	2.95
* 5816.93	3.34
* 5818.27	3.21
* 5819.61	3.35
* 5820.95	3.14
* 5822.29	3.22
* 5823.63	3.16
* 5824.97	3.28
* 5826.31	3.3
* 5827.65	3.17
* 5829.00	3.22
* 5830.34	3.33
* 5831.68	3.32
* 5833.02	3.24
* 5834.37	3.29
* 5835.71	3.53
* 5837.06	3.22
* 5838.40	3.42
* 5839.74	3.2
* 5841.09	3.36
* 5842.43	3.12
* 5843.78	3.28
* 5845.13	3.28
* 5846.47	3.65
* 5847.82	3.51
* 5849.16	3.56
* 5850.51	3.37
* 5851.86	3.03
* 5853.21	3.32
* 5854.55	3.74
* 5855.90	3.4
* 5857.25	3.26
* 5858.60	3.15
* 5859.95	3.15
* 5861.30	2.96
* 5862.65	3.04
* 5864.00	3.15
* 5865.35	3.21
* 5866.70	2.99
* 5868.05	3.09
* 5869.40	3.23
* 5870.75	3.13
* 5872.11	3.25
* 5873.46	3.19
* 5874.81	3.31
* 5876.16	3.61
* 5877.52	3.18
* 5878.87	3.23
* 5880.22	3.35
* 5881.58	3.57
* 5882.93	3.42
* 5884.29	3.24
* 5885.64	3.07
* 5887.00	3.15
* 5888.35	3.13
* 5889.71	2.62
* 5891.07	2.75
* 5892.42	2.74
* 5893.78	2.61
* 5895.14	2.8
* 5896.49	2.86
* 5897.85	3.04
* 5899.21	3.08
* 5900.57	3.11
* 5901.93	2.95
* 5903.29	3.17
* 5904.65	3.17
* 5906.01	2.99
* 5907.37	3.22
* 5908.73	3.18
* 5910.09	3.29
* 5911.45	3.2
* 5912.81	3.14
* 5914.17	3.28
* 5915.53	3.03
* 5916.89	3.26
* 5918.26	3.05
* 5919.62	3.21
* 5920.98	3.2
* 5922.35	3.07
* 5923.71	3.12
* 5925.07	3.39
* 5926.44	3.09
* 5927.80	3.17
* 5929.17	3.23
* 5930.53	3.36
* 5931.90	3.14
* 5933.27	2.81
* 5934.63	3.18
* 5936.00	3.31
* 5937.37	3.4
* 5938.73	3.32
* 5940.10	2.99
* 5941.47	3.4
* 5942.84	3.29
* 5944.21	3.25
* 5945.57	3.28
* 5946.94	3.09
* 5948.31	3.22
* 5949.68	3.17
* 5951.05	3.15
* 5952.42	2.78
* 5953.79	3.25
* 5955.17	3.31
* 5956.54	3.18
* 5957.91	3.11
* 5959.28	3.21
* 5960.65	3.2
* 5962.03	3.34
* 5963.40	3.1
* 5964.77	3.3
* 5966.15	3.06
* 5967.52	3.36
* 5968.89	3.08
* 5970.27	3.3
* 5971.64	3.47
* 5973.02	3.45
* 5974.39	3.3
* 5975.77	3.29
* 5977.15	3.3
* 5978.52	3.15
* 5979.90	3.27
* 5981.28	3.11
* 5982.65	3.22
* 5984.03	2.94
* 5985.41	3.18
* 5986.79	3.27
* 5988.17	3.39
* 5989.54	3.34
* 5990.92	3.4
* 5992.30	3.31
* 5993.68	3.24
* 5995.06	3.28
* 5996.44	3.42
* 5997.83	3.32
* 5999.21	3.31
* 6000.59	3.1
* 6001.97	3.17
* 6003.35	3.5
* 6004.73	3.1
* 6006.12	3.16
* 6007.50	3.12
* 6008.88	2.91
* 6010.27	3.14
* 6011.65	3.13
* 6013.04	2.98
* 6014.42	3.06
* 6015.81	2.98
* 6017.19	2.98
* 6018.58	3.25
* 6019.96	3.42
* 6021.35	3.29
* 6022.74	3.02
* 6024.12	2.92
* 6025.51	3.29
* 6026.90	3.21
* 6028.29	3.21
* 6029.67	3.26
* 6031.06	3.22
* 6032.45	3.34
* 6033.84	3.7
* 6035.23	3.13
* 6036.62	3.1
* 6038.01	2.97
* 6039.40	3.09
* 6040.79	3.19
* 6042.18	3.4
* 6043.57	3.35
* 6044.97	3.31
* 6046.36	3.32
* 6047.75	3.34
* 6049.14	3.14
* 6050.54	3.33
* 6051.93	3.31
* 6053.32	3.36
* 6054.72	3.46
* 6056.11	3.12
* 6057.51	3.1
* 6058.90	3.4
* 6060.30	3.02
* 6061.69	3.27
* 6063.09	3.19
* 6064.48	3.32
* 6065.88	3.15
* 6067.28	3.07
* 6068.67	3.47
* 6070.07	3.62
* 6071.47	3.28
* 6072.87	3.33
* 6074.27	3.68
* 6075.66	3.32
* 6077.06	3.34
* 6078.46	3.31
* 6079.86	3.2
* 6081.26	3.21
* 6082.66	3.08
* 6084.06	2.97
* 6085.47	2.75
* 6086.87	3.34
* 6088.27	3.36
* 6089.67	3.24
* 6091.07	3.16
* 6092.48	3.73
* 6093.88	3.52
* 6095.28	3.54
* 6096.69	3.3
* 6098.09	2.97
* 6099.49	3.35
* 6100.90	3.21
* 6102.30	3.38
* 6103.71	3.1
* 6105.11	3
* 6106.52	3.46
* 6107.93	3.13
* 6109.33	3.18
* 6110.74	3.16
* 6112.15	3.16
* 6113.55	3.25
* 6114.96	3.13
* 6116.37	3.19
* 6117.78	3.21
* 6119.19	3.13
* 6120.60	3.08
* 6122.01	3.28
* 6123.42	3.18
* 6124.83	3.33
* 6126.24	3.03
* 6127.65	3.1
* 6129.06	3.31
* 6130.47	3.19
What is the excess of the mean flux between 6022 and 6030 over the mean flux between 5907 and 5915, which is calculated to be -0.07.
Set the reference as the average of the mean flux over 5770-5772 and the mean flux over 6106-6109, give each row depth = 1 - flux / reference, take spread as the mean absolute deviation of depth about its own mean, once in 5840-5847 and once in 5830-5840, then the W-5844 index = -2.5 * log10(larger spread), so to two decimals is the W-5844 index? 3.45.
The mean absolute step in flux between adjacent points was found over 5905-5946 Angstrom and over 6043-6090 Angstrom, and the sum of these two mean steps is 0.33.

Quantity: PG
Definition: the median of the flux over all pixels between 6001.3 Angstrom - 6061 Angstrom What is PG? 3.19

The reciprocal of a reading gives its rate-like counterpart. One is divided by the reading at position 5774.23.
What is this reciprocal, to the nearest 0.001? 0.298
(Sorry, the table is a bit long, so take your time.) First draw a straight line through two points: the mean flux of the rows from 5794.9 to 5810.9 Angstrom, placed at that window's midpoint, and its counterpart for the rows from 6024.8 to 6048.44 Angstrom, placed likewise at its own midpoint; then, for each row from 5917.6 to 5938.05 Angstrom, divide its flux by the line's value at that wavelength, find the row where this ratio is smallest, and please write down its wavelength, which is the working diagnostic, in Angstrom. 5933.27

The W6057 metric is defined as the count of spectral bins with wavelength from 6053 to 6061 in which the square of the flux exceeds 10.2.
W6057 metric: 3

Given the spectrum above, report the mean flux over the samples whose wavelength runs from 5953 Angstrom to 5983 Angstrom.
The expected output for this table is 3.24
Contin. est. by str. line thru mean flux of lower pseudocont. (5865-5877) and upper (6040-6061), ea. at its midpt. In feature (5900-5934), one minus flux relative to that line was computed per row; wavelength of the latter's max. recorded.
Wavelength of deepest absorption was 5933.27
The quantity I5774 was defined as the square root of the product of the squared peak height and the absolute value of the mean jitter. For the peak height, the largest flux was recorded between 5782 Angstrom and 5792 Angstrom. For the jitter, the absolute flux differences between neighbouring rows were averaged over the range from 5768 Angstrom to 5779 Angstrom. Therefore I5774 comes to 1.13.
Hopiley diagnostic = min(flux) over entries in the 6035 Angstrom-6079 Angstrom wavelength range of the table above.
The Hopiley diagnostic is 2.97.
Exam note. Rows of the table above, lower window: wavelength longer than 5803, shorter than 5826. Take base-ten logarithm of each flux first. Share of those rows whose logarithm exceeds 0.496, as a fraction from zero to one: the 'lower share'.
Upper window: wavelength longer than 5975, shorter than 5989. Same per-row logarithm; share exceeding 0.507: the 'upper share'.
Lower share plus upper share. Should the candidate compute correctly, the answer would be 1.36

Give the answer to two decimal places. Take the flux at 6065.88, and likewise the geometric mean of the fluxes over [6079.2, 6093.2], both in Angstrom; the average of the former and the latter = 3.17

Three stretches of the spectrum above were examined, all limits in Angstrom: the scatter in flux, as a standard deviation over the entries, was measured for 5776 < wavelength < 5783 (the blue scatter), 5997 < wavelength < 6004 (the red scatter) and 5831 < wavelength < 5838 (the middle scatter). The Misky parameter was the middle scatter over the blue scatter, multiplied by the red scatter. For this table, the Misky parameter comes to 0.07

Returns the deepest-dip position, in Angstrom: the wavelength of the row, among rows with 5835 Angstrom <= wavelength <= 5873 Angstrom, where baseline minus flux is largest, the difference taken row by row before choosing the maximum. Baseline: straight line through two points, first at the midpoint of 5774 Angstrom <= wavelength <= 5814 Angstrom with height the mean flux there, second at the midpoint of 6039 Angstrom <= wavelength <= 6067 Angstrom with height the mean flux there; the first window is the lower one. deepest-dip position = 5861.30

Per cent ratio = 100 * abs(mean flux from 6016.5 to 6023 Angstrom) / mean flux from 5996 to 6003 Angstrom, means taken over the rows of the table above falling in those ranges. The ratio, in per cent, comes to 98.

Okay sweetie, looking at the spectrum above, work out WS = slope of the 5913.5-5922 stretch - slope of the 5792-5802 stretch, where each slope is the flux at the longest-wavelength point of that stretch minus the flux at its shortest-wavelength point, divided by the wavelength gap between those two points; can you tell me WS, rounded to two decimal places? -0.02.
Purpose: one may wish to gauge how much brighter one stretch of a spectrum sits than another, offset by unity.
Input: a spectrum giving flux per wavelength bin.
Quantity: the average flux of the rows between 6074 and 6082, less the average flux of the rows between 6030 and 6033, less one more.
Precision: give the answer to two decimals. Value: -0.94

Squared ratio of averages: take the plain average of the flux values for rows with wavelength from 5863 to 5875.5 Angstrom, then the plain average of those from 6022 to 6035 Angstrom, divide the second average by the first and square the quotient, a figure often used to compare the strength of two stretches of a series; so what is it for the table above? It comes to 1.04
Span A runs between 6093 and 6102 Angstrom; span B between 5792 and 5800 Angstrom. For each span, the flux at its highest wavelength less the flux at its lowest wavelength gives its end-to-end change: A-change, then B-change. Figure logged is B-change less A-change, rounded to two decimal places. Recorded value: 0.21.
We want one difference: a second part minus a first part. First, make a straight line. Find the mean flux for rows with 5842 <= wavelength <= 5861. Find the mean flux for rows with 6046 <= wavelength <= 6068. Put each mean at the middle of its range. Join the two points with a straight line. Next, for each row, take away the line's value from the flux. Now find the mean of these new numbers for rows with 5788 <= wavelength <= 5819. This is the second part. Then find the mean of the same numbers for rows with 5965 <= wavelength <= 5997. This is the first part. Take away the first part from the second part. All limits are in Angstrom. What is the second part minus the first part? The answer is -0.15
